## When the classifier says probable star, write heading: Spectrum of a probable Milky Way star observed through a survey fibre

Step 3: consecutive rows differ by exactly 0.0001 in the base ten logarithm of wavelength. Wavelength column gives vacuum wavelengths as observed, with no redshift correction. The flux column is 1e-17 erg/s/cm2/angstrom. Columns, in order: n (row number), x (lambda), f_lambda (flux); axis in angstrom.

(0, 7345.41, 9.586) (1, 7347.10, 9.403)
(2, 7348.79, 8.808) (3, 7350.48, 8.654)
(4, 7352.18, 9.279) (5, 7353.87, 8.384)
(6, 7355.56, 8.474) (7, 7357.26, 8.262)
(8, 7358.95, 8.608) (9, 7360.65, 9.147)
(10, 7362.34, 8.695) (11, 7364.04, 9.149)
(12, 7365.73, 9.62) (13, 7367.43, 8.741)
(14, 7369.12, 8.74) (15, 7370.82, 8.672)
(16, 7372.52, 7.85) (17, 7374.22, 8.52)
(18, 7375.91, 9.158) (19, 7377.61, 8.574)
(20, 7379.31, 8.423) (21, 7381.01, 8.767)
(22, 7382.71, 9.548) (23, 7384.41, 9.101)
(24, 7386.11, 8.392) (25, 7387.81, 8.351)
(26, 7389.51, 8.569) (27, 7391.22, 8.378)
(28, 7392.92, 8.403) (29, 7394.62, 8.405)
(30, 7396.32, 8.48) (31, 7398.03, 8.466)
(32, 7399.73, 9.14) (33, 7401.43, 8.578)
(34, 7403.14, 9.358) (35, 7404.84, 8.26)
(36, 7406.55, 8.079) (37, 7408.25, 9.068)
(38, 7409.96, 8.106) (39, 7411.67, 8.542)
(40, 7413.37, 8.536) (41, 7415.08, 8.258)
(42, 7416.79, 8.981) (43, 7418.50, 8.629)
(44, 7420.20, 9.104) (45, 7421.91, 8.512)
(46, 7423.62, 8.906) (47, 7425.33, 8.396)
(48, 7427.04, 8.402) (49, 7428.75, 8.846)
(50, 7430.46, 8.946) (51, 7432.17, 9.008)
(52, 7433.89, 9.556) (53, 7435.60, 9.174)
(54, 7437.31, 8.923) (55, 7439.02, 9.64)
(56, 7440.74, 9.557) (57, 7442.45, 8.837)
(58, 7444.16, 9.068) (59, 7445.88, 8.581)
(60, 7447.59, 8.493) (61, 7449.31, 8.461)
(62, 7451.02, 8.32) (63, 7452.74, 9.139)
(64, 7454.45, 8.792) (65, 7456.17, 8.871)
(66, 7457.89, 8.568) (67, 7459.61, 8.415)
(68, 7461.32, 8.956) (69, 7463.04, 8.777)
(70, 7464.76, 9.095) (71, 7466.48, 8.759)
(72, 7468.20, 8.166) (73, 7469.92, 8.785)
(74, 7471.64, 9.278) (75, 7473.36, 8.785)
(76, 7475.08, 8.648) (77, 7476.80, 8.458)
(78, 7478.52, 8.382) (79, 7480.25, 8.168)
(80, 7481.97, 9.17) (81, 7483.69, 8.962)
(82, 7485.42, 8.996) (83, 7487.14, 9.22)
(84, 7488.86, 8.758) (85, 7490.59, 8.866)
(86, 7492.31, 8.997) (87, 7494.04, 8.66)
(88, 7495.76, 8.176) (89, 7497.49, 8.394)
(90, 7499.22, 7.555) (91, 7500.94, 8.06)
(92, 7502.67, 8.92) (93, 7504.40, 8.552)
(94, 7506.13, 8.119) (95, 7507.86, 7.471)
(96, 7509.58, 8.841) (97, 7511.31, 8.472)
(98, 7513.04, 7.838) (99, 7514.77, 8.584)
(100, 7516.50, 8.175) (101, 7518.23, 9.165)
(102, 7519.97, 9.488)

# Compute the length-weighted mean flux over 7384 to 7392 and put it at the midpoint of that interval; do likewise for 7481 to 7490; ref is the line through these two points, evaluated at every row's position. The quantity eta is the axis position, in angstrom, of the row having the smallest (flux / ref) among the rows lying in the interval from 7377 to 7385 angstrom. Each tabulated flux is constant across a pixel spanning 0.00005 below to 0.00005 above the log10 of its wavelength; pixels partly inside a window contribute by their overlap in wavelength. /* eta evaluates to 7379.31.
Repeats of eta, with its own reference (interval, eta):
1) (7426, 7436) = 7427.04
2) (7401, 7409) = 7406.55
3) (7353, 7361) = 7357.26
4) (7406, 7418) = 7406.55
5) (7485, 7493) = 7488.86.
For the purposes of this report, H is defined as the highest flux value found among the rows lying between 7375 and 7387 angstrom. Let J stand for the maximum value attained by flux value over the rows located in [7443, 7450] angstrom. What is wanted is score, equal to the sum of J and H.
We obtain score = 18.6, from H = 9.548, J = 9.068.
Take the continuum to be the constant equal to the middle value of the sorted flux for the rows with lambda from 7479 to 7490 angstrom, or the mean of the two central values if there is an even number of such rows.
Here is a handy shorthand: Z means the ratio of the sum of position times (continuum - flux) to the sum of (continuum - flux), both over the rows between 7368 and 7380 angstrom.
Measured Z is 7374.1 angstrom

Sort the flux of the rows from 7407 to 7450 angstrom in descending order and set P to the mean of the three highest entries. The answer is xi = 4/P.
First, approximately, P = 9.58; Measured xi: 0.417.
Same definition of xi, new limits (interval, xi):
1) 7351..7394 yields 0.422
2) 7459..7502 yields 0.434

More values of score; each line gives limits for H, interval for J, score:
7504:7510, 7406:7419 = 17.9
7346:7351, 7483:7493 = 18.6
